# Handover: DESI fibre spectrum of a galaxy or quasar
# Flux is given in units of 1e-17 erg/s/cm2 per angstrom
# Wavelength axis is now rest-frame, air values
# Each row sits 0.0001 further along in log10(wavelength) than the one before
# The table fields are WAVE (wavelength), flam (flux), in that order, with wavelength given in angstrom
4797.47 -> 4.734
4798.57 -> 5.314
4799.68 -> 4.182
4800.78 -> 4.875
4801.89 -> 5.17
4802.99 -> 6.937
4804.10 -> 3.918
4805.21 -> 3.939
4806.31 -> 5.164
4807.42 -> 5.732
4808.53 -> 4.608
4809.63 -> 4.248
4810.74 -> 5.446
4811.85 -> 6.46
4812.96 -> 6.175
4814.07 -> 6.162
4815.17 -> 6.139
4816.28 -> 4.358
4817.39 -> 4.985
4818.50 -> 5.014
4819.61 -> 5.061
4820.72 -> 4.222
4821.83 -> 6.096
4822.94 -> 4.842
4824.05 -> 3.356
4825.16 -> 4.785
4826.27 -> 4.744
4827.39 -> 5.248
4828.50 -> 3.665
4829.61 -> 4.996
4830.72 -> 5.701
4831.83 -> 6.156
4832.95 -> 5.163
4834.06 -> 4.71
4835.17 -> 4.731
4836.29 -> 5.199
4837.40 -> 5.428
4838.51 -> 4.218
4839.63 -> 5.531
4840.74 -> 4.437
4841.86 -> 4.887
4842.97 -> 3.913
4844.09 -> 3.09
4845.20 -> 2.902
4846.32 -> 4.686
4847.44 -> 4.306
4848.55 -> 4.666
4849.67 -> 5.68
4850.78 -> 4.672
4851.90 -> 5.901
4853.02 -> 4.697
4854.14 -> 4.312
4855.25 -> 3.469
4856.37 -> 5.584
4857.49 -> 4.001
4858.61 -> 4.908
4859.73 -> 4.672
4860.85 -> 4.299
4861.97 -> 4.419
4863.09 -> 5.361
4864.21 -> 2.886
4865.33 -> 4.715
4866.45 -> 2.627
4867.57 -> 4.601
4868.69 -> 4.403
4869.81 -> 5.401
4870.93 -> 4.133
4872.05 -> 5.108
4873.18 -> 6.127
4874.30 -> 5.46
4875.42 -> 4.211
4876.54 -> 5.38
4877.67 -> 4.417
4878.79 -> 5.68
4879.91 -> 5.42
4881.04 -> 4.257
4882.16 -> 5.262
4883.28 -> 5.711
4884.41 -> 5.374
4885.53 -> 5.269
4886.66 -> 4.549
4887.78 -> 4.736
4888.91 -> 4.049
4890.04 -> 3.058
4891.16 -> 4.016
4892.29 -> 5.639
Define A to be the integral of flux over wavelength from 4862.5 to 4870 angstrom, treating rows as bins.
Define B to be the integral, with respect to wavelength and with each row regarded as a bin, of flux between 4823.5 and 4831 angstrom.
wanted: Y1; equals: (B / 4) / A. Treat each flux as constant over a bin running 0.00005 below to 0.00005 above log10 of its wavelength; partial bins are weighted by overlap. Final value 0.27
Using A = 32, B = 35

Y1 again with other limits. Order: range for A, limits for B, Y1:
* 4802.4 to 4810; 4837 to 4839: 0.06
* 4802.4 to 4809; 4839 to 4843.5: 0.16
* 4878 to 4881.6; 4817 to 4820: 0.21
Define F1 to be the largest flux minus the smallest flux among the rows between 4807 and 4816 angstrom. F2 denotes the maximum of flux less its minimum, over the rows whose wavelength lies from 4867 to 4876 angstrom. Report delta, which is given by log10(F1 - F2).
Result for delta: -0.66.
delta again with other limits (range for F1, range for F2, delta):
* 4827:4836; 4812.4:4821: -0.27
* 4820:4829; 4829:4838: 0.11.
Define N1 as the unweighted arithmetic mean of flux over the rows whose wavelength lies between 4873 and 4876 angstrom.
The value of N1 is 5.3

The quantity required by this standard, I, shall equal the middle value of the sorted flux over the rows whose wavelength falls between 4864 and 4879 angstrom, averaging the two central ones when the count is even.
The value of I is 4.66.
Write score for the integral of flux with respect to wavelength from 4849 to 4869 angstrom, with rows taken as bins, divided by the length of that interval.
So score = 4.5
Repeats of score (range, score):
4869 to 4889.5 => 5.0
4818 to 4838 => 4.9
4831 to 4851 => 4.7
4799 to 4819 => 5.2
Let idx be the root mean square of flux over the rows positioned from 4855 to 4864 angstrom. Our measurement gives 4.6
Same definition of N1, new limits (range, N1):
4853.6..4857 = 4.5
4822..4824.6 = 4.1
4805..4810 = 4.7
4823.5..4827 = 4.3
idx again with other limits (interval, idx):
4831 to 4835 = 5.4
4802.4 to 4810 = 5.0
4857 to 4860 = 4.5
